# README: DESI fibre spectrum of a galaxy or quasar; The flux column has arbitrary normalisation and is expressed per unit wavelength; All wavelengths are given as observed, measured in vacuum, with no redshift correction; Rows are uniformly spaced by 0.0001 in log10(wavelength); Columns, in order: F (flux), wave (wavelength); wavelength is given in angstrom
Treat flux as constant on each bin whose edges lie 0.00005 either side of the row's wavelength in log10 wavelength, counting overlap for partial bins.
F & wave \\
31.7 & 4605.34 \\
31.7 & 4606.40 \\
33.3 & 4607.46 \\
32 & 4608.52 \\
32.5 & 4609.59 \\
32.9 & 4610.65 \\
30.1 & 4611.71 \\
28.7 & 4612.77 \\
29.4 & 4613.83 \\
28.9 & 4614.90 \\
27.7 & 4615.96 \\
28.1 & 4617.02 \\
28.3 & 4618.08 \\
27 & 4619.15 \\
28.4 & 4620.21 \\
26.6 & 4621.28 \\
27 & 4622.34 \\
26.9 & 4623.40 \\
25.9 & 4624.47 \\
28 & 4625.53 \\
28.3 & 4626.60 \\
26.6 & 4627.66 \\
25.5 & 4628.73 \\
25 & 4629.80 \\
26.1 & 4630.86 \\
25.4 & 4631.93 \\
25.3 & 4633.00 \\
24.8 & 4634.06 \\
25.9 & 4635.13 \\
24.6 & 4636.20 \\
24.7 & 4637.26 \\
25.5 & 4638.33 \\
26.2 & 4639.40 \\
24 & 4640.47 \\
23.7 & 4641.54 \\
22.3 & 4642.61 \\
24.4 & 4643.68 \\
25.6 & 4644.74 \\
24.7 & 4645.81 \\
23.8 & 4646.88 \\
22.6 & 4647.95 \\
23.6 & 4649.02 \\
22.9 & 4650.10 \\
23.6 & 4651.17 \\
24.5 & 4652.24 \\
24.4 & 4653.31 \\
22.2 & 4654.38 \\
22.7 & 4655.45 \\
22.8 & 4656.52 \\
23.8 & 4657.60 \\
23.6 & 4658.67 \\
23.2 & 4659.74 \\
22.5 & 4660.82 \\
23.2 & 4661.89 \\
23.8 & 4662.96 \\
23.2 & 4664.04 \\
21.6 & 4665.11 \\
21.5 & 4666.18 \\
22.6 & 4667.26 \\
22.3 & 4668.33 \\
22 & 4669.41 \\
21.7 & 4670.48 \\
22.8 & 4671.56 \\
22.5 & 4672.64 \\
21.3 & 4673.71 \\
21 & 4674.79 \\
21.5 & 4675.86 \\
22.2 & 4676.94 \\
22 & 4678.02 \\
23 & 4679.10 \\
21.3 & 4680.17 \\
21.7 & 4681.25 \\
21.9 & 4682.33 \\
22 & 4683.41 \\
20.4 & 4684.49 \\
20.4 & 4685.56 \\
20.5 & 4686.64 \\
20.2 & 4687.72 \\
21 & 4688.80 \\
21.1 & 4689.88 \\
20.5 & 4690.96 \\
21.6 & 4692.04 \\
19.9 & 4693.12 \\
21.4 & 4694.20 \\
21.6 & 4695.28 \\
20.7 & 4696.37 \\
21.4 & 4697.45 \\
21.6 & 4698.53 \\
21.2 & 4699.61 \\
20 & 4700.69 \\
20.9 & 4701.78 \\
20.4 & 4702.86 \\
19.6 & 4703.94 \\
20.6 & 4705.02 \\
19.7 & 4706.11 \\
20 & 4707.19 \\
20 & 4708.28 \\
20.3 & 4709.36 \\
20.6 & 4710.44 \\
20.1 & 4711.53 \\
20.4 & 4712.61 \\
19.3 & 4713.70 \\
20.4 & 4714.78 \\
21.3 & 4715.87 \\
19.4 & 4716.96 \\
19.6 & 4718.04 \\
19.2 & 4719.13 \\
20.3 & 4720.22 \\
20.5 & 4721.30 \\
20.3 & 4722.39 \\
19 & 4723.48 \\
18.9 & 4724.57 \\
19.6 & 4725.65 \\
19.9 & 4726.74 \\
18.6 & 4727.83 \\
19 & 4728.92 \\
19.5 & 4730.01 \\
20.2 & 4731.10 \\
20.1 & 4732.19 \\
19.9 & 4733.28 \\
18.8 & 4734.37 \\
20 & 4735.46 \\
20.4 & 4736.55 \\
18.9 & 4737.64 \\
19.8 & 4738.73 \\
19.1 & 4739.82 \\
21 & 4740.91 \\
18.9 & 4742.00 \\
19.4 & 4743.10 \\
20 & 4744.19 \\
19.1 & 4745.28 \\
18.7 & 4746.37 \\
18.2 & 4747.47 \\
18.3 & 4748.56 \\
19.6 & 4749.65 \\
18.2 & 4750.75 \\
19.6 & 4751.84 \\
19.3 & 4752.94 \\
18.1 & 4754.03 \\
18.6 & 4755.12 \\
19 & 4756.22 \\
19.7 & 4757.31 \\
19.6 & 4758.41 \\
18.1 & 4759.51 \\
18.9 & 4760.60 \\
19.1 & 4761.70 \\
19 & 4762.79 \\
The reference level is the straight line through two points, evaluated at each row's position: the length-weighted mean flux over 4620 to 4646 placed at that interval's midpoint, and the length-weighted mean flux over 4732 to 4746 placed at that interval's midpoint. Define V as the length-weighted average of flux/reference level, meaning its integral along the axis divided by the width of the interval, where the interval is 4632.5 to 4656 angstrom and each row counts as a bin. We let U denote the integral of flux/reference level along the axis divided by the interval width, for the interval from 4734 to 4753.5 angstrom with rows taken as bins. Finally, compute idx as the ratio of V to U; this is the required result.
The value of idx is 0.97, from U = 0.997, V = 0.97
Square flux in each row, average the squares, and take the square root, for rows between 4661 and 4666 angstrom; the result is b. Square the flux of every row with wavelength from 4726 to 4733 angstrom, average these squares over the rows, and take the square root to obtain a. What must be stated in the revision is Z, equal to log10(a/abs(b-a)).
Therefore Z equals 0.8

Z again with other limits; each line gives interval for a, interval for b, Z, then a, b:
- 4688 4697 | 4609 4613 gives 0.3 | 21.0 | 31.1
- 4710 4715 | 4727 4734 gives 1.5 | 20.2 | 19.6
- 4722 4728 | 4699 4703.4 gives 1.2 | 19.4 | 20.6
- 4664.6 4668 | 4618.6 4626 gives 0.6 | 21.9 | 27.1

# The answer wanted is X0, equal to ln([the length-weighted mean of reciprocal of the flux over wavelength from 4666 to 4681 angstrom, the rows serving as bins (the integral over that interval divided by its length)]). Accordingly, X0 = -3.09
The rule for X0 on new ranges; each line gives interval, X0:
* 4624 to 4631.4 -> -3.27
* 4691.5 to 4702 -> -3.05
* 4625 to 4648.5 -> -3.22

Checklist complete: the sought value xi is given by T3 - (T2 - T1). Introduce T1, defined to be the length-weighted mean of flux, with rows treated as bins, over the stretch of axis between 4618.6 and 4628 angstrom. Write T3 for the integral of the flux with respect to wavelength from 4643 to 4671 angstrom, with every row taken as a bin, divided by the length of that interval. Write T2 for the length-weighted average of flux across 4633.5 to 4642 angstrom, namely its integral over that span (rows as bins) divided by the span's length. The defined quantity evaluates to 25.4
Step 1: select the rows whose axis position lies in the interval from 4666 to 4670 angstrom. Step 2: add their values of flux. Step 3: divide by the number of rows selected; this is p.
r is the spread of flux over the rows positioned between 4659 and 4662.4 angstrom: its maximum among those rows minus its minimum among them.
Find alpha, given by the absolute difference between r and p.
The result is 21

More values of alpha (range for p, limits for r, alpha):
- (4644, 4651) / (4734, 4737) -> 22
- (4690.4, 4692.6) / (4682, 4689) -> 19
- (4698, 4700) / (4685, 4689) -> 21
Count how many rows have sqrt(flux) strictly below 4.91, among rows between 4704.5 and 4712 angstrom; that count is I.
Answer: 7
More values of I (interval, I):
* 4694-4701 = 7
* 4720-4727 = 7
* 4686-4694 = 7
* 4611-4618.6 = 0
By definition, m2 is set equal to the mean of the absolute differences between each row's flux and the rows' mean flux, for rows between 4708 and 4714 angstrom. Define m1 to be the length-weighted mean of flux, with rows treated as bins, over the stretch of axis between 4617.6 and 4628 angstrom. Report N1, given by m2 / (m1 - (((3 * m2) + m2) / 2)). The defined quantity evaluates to 0.012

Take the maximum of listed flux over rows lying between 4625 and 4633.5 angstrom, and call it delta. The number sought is 28.3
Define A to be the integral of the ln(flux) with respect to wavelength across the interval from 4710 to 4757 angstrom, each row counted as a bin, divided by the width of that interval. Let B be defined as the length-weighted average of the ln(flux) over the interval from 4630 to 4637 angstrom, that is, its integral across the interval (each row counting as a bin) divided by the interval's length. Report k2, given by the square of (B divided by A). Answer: 1.19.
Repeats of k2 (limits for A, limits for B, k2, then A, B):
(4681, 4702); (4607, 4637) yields 1.19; 3.043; 3.32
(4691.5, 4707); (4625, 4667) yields 1.10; 3.031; 3.19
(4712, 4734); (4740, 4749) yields 0.98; 2.983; 2.95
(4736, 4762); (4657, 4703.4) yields 1.09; 2.952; 3.08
